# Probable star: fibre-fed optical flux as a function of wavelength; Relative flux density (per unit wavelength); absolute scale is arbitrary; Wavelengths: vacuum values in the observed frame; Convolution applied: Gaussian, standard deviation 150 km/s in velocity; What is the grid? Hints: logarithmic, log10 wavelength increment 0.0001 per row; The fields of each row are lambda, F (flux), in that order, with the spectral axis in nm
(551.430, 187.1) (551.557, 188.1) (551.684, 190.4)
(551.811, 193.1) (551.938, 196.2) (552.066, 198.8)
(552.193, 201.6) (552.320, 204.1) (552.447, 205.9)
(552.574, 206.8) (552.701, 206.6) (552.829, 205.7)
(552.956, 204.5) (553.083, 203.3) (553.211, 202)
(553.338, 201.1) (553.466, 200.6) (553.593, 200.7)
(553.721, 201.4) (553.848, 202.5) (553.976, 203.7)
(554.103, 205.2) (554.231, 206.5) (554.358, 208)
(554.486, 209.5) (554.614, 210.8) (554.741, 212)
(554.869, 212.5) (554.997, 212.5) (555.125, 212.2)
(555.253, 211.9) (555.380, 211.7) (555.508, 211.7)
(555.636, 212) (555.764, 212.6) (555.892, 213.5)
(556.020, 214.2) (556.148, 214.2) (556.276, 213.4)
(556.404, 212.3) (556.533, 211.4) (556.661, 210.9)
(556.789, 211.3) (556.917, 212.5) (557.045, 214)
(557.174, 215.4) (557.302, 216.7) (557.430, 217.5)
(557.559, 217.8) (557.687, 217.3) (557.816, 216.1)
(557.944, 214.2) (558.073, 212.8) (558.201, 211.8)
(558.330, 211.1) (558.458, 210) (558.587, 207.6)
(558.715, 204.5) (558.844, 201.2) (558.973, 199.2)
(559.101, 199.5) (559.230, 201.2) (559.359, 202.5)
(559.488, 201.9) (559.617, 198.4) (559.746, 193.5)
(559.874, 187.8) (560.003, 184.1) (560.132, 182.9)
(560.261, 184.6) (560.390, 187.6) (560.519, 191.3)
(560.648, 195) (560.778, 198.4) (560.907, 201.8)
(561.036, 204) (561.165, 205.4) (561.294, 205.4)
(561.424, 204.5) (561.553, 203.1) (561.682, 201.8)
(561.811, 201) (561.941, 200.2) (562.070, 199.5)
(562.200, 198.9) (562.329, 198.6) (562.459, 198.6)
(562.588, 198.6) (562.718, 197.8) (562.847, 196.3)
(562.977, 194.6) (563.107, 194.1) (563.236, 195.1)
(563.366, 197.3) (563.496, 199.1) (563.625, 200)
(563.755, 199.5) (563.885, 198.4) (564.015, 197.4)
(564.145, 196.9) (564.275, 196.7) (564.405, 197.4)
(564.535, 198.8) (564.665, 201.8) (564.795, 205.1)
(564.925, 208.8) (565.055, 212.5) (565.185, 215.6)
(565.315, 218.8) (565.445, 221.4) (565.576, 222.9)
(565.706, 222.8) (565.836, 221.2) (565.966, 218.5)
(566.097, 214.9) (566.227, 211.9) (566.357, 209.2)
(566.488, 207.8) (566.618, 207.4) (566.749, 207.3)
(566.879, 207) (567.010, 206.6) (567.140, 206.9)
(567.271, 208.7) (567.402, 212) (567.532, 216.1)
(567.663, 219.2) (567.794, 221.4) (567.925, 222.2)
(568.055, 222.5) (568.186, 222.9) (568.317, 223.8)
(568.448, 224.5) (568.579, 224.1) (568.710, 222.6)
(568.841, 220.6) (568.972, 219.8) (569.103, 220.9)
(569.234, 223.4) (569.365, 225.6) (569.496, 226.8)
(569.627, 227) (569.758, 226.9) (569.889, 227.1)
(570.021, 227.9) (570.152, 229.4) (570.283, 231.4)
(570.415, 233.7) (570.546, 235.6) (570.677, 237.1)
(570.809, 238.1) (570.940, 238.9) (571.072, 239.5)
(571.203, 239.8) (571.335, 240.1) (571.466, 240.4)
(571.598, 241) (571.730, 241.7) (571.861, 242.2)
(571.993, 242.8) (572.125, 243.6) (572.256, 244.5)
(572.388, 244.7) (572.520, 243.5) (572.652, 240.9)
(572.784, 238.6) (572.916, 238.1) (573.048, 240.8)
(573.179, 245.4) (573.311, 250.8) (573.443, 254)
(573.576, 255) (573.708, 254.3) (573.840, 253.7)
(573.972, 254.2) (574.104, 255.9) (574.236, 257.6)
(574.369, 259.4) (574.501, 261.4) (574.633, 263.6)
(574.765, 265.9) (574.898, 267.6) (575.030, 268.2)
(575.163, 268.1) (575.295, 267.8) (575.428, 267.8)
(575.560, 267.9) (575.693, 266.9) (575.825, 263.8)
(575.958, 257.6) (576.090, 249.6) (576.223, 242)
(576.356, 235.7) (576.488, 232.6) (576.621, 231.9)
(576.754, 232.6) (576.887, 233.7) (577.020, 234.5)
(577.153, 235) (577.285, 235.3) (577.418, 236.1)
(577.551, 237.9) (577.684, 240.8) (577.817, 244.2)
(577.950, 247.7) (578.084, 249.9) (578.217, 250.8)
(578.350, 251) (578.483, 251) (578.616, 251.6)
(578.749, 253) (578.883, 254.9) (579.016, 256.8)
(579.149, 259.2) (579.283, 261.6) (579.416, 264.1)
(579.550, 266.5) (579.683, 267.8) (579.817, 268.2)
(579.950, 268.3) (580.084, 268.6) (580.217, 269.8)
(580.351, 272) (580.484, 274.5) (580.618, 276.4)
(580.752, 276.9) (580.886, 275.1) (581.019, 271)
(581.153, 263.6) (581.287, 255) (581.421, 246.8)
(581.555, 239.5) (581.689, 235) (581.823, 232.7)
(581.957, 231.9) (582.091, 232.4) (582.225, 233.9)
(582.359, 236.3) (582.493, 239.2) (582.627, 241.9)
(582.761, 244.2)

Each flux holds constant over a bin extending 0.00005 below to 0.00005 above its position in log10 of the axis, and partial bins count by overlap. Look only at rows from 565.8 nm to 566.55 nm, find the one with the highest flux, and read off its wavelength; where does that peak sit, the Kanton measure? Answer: 565.836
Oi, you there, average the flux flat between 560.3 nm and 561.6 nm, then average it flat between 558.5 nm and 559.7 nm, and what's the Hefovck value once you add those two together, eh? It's 401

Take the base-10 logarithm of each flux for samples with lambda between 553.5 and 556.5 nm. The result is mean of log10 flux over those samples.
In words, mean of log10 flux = 2.32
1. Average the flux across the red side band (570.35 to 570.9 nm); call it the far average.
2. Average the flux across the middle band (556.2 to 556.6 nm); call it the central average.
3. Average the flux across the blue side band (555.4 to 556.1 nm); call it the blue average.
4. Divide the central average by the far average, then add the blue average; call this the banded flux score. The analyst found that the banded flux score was 214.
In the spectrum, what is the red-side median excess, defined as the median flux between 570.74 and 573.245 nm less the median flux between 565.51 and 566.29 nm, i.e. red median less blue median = 21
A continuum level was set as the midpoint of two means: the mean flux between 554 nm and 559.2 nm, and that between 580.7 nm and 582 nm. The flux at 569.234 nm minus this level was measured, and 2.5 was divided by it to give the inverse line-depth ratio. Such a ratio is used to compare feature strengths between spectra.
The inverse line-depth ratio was -0.3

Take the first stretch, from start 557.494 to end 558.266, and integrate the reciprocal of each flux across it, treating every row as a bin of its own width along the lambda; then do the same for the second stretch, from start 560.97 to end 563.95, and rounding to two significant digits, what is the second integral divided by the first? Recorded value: 4.2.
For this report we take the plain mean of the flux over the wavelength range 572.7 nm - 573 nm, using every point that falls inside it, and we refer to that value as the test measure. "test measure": 238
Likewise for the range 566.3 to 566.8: 208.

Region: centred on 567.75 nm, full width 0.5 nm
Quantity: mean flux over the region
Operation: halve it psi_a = 110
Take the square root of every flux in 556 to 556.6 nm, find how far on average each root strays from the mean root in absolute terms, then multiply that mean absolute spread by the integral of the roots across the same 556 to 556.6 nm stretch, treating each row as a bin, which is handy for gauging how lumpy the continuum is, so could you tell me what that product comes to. 0.3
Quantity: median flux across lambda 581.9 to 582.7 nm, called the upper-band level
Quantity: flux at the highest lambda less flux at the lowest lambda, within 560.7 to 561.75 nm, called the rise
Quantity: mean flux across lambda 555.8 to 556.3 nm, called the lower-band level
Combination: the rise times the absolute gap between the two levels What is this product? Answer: 72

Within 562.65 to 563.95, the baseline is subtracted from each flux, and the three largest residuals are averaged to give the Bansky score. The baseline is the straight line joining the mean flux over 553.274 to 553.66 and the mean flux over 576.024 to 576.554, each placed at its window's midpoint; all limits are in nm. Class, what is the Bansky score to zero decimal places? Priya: -19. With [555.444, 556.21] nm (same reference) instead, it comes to 9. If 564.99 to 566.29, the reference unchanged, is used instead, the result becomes 1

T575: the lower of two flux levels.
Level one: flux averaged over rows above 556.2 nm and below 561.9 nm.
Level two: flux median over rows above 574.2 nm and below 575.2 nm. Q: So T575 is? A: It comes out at 204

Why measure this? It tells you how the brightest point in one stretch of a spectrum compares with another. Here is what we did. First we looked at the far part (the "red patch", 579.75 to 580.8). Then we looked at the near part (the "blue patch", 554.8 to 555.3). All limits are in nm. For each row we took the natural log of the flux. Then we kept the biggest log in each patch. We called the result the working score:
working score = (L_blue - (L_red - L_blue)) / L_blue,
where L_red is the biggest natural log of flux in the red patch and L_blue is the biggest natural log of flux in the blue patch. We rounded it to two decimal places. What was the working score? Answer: 0.95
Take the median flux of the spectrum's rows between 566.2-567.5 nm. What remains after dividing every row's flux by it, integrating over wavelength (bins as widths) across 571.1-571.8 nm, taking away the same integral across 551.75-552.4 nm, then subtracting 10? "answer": -9.8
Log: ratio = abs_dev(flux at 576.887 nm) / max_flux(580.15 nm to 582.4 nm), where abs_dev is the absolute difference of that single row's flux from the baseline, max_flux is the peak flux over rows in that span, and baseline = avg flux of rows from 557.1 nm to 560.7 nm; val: 0.11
